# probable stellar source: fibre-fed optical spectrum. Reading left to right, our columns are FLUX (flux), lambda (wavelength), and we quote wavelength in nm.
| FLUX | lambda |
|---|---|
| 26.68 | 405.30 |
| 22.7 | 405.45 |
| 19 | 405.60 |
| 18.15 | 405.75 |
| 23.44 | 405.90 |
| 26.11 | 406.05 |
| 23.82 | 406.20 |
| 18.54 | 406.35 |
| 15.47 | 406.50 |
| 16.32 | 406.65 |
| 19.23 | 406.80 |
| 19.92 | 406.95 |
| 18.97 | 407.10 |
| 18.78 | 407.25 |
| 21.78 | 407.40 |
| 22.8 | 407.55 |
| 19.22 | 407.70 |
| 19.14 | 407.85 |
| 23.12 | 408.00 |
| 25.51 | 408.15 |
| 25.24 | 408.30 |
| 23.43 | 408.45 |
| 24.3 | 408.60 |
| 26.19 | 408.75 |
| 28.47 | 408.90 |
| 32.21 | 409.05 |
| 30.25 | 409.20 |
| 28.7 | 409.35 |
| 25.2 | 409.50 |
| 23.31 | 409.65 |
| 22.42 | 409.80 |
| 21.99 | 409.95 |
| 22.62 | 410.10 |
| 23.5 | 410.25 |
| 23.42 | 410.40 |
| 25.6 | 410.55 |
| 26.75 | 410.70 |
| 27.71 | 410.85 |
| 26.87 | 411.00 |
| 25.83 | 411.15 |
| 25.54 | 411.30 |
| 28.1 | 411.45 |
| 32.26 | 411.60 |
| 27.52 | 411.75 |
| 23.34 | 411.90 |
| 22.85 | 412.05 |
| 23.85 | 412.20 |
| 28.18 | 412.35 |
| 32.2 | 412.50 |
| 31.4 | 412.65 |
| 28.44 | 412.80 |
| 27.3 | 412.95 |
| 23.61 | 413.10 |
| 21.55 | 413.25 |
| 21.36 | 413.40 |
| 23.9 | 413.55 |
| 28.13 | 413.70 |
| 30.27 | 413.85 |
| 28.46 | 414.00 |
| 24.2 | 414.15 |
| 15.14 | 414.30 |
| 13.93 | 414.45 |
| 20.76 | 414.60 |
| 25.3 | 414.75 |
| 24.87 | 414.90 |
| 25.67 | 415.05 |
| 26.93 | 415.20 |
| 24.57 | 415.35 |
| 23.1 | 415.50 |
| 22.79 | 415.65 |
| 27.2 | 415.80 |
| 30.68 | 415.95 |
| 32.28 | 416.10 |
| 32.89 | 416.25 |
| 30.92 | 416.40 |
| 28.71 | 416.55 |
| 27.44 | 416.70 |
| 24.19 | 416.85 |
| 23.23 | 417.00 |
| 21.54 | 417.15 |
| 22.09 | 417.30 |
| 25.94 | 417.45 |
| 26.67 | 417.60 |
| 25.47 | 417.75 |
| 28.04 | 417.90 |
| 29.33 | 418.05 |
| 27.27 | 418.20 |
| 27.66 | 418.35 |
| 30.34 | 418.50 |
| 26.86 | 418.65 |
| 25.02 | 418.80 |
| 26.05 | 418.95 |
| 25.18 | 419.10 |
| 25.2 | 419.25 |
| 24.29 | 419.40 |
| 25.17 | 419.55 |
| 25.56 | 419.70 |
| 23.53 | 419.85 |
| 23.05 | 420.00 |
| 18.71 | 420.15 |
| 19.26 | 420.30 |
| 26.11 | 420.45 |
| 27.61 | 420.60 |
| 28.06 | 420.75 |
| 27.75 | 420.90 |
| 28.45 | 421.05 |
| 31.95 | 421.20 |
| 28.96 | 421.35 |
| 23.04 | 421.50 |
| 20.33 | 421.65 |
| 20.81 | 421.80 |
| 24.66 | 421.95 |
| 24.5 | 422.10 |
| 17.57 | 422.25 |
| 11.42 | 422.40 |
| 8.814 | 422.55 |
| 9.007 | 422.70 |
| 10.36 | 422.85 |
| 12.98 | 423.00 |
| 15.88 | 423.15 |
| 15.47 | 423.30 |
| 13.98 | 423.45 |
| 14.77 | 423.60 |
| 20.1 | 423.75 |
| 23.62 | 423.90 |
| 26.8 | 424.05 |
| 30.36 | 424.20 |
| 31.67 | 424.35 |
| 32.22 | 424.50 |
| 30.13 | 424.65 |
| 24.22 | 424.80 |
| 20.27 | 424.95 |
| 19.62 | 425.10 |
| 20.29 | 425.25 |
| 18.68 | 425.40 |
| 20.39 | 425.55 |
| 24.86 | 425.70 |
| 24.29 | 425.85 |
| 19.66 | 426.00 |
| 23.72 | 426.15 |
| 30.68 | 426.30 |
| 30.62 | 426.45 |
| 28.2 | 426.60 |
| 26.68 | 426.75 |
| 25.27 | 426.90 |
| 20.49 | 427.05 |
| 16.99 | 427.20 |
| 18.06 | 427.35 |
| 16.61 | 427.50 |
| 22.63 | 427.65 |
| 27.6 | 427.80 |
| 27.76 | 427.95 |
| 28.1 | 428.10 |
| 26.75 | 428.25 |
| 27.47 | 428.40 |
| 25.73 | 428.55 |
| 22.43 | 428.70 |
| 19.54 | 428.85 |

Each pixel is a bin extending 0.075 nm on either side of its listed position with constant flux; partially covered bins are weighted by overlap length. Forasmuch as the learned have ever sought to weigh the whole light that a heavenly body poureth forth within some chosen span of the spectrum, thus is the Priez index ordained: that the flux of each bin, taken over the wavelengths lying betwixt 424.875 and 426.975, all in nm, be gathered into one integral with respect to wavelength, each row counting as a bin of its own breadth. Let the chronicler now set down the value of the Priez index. 50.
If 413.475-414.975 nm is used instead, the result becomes 35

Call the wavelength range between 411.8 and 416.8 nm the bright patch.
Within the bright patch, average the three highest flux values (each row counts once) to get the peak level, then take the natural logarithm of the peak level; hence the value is 3.48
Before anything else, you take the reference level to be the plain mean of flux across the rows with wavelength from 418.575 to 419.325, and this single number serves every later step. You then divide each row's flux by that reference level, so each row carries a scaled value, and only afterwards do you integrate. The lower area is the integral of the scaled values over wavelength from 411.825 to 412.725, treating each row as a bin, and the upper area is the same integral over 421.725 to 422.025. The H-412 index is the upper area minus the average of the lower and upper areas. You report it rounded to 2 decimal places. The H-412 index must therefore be -0.34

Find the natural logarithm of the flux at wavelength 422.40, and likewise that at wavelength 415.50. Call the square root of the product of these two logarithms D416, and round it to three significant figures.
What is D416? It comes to 2.77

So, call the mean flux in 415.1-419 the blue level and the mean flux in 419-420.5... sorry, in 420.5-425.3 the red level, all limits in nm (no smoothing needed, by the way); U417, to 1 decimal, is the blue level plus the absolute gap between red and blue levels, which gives 31.9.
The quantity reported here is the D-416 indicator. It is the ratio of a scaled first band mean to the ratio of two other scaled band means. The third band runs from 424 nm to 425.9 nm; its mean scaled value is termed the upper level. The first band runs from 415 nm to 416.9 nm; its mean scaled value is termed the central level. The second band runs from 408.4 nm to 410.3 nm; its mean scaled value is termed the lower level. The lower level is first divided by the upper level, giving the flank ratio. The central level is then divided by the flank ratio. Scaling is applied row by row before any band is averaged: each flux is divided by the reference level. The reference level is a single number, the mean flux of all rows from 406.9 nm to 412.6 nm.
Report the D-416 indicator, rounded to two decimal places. 1.07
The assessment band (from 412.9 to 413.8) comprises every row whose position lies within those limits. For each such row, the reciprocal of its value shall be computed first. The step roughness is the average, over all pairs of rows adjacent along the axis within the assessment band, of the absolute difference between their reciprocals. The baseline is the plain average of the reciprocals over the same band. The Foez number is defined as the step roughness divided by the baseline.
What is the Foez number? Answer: 0.10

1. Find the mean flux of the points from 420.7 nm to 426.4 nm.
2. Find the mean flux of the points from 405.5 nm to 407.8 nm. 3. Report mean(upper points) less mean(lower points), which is 2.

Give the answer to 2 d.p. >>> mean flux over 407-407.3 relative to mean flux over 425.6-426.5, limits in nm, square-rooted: 0.86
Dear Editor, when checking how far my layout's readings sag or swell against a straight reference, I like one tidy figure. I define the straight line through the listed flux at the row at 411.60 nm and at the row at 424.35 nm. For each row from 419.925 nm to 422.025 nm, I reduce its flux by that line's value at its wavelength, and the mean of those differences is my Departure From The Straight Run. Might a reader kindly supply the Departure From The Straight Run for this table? -6.9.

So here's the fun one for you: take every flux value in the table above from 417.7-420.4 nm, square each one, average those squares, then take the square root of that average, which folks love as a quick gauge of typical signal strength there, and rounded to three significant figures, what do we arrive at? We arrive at 25.5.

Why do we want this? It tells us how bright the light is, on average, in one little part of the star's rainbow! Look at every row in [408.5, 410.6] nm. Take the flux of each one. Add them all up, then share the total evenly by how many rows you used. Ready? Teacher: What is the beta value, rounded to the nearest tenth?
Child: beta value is 25.6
